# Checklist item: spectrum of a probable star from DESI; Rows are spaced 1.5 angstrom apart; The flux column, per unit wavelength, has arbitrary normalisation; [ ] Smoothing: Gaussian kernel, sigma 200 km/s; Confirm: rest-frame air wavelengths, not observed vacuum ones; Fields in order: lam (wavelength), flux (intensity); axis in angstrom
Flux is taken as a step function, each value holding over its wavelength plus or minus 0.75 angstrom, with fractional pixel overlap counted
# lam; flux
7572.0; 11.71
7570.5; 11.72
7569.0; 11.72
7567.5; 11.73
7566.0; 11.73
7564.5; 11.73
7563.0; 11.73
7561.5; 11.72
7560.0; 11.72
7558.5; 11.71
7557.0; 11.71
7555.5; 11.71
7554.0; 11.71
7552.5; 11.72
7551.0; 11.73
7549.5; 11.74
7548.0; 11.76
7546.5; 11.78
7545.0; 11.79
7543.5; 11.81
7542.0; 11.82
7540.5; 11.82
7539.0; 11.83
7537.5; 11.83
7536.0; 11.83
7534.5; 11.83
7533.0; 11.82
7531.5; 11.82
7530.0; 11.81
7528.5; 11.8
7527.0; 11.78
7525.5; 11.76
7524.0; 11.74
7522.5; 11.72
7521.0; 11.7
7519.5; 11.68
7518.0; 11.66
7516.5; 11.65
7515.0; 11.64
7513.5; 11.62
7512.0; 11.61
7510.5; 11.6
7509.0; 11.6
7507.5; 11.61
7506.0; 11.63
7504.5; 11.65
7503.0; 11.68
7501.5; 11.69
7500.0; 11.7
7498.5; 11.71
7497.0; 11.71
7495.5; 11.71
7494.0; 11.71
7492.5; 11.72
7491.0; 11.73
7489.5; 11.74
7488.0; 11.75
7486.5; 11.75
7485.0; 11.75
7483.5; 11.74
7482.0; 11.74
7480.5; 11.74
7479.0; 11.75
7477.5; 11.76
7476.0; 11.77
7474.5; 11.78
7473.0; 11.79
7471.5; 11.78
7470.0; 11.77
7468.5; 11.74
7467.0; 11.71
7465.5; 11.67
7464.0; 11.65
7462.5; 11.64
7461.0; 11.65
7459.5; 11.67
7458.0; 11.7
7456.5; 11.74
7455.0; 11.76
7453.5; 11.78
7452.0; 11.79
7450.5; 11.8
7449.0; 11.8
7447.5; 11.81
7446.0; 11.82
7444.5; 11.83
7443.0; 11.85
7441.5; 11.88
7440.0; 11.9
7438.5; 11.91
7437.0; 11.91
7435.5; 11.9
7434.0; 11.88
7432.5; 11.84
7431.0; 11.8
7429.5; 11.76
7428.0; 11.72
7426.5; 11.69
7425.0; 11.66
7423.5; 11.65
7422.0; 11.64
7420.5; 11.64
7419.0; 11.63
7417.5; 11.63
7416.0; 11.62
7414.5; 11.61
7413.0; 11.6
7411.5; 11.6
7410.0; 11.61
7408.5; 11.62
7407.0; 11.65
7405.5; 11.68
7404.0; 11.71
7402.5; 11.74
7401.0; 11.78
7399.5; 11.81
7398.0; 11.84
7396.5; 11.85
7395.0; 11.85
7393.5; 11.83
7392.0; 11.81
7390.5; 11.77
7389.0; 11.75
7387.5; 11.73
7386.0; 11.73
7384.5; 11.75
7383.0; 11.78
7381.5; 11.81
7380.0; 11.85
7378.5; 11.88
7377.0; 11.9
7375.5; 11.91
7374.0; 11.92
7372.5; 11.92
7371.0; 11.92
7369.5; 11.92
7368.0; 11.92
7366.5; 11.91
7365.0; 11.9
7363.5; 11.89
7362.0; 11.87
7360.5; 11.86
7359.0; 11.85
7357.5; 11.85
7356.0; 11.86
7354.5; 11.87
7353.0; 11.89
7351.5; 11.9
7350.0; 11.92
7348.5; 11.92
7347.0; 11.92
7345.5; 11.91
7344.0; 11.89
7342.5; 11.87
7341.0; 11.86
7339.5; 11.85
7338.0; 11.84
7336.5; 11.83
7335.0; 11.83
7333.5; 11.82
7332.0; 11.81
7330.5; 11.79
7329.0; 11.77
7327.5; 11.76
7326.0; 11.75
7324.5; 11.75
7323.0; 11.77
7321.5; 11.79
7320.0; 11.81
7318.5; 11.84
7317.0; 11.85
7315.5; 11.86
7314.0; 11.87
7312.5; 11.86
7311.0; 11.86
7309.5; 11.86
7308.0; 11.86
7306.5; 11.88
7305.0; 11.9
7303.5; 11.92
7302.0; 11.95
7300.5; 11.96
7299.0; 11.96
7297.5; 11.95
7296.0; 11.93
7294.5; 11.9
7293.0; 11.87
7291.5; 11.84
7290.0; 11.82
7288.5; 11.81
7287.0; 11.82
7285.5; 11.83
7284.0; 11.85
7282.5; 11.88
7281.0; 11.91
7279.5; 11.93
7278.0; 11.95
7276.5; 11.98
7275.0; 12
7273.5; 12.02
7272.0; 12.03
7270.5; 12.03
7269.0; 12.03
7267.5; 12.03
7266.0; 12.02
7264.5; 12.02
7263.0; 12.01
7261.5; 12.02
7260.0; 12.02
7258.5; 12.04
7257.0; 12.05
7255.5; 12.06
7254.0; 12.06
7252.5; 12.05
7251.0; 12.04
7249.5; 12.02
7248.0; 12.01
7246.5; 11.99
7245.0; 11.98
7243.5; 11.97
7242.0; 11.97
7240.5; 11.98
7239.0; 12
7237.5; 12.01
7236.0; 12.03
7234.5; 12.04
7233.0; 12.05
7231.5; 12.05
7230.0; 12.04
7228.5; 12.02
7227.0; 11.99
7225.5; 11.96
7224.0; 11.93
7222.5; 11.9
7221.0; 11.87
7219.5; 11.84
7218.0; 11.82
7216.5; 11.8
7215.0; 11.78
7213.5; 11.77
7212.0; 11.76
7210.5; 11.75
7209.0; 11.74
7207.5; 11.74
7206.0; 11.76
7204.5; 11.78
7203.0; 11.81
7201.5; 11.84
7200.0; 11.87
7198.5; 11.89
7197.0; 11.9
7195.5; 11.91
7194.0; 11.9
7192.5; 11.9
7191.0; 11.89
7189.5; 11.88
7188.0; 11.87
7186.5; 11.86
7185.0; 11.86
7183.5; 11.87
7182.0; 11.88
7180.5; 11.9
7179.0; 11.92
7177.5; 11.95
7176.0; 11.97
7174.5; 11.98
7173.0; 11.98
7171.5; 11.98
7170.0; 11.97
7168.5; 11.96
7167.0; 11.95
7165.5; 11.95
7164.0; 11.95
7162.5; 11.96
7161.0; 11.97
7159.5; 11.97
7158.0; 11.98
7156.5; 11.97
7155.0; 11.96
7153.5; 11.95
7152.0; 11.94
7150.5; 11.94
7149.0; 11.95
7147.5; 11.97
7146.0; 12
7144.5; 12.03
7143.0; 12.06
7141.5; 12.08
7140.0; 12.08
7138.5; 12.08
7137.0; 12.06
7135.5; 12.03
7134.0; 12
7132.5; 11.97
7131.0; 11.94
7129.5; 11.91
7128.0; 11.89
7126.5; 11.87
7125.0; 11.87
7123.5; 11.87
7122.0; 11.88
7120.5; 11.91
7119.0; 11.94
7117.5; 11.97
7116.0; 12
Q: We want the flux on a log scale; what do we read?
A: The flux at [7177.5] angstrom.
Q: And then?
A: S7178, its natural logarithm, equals 2.48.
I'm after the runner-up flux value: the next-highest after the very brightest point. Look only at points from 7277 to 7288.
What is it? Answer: 11.93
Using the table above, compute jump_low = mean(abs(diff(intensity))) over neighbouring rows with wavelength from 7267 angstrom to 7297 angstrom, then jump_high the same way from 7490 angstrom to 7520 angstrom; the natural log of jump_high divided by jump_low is -0.48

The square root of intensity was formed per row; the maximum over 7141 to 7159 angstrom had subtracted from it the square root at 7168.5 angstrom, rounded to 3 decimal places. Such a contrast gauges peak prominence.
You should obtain 0.017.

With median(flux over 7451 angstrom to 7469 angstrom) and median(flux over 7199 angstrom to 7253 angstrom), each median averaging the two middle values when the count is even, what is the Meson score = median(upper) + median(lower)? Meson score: 23.7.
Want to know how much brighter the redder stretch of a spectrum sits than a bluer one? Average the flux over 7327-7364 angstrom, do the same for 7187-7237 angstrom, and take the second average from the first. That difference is -0.024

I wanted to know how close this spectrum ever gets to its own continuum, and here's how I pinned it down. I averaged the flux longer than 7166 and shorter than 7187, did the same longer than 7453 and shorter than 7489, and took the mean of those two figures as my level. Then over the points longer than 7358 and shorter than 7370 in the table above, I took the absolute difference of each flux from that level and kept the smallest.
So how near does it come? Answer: 0.018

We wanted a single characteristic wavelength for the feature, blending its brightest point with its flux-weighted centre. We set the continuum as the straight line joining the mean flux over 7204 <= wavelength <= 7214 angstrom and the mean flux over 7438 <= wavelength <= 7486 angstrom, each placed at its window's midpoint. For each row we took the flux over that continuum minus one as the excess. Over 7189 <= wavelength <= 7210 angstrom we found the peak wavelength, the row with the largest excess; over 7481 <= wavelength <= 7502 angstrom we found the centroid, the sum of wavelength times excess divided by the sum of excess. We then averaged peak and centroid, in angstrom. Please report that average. 7345.0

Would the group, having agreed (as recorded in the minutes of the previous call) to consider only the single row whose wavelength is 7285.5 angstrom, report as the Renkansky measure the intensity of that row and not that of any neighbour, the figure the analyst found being 11.83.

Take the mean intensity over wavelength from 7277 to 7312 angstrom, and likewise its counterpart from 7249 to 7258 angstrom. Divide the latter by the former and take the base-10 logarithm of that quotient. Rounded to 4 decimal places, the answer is 0.0057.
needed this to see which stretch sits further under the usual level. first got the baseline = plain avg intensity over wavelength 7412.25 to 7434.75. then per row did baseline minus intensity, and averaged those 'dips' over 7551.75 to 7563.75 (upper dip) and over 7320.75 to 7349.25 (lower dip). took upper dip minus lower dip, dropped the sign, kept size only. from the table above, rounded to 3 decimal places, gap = 0.112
